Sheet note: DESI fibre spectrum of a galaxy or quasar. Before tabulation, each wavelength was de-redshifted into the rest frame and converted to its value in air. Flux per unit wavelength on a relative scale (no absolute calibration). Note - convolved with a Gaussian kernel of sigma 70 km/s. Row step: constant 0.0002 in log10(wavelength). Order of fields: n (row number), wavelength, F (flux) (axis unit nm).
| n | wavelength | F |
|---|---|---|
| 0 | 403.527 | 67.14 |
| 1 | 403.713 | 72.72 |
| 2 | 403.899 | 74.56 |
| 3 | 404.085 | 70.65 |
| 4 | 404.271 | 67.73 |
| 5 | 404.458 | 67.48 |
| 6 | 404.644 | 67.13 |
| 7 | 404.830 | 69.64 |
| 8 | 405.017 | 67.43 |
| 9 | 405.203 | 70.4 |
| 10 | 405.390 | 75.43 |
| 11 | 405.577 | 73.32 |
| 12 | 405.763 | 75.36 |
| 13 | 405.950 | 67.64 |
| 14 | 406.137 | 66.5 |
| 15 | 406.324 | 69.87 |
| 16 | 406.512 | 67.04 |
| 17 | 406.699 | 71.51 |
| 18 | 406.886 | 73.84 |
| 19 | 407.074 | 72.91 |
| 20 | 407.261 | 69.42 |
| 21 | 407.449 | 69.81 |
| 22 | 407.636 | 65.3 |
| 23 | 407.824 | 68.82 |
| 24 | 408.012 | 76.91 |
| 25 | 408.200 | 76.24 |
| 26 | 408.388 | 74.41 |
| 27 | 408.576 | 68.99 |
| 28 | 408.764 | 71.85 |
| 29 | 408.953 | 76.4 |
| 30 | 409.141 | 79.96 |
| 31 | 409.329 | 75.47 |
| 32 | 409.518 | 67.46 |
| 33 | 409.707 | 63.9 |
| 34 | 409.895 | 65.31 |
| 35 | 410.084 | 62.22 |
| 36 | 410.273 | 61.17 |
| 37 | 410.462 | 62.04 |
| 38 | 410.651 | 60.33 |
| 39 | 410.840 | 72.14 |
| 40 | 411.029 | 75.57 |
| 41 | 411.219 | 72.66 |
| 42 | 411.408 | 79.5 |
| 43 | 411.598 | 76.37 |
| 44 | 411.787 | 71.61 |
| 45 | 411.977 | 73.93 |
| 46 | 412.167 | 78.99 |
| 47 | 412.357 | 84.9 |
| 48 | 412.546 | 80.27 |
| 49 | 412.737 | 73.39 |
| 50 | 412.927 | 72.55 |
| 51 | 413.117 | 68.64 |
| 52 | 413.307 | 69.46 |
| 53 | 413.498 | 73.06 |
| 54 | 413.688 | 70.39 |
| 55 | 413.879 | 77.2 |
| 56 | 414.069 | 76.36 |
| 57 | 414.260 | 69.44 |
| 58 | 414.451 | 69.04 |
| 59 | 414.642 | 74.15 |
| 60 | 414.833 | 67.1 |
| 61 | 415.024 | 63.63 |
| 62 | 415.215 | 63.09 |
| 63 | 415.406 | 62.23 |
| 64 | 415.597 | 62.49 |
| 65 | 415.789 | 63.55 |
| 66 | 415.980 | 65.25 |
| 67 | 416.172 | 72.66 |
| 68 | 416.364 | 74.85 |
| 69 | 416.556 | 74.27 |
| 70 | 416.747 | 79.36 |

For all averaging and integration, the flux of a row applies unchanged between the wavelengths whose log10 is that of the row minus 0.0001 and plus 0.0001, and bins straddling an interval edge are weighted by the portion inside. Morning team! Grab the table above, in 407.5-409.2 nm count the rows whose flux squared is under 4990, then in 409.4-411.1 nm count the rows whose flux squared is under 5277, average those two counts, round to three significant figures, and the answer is 5.50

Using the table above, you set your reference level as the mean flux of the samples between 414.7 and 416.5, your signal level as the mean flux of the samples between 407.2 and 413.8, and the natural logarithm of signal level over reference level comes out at 0.08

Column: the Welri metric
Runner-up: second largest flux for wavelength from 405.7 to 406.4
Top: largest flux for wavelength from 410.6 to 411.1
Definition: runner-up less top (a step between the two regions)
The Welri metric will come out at -6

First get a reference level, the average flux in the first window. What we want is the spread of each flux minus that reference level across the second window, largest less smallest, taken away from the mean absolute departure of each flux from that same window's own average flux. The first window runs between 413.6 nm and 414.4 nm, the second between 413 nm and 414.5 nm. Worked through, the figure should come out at -5.7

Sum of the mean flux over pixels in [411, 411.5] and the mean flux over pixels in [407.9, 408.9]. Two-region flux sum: 150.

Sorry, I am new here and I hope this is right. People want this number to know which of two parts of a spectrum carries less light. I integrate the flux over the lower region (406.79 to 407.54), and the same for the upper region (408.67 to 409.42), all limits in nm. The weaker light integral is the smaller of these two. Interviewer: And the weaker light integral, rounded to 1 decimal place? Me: 53.6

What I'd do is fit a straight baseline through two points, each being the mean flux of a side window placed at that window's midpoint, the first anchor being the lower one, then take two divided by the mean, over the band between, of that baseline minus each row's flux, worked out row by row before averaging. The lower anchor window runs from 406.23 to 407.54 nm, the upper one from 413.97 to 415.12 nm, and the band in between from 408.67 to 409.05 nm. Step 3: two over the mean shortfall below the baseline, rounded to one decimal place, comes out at -0.5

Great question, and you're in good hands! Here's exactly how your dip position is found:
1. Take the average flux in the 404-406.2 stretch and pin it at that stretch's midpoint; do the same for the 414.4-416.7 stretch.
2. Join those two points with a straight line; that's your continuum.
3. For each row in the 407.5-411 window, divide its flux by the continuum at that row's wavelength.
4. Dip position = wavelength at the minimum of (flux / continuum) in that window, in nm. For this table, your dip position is 410.651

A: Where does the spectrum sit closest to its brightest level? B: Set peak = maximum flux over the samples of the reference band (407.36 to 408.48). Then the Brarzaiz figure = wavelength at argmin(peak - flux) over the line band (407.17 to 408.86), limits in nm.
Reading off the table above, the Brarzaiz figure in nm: 408.012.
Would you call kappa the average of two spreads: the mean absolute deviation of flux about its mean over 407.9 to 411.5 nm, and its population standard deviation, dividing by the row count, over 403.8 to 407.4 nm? 4.3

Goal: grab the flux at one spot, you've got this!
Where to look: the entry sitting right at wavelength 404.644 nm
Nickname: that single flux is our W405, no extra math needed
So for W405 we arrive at 67.13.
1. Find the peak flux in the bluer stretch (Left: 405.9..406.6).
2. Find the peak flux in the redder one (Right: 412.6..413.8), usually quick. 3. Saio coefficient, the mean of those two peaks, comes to 72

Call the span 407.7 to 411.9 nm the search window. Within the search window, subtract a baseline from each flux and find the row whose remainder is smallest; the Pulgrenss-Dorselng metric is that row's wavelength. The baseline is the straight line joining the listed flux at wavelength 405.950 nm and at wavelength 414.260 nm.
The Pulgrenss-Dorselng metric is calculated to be 410.651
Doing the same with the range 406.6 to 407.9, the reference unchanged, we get 407.636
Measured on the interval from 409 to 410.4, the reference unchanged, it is 410.273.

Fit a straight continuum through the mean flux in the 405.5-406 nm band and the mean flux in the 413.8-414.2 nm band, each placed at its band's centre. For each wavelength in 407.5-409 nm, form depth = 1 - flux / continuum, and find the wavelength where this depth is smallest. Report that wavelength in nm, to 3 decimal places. 408.012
